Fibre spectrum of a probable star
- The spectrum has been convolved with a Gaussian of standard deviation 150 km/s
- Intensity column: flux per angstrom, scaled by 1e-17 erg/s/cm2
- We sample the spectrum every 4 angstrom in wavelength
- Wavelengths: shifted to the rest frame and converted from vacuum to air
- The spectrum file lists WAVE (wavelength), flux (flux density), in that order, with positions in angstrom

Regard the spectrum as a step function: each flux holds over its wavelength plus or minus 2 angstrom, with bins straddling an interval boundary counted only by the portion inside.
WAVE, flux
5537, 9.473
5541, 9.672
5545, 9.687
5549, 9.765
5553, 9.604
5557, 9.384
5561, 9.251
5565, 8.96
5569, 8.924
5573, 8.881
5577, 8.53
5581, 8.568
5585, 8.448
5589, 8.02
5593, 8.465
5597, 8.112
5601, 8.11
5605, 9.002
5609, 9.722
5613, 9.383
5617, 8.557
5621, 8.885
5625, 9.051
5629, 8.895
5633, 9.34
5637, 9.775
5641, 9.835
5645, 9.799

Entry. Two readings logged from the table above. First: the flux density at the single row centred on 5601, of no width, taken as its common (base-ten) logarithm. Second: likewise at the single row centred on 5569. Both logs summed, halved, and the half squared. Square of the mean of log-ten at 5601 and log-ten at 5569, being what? 0.865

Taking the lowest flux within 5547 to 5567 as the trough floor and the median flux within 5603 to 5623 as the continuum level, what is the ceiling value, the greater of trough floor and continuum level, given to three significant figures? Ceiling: 9.00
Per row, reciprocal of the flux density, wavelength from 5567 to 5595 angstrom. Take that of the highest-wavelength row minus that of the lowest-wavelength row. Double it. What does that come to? 0.012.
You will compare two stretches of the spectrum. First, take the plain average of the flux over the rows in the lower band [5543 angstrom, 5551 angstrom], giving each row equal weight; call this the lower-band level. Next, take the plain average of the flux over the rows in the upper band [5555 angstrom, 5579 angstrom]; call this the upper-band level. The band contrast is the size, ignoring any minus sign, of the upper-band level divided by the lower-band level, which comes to 0.92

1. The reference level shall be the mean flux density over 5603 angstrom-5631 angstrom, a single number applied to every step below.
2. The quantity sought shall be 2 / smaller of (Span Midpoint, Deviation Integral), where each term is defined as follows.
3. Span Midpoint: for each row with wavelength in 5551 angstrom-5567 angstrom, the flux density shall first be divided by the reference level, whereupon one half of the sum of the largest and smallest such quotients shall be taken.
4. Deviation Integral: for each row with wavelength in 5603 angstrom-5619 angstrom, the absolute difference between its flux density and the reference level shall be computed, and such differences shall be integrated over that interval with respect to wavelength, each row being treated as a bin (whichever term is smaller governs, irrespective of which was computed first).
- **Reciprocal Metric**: 1.95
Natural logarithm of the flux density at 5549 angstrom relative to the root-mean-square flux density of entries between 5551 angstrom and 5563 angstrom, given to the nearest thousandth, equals 0.037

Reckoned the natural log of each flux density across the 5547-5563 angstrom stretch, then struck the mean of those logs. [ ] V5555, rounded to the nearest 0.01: 2.25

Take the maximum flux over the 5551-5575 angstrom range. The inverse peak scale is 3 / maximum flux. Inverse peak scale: 0.312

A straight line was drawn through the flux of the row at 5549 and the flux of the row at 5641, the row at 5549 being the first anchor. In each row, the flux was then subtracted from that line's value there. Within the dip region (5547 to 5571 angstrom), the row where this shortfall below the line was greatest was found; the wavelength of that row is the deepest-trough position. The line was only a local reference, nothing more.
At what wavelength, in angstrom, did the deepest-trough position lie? 5569 angstrom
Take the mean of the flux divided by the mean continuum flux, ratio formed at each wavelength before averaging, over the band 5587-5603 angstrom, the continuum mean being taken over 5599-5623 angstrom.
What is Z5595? 0.91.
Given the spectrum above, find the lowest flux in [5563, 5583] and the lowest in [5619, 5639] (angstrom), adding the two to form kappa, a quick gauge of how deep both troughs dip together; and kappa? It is 17.4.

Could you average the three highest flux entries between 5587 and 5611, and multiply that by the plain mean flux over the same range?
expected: 78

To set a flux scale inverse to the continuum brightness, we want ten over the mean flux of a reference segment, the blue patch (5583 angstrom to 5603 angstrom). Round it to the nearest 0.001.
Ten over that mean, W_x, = 1.215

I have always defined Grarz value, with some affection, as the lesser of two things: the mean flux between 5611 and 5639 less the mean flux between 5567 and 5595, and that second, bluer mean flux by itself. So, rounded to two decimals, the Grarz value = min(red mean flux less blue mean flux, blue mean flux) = 0.58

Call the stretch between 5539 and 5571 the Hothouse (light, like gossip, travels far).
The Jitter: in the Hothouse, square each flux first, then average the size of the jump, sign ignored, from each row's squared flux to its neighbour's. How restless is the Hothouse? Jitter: 2.5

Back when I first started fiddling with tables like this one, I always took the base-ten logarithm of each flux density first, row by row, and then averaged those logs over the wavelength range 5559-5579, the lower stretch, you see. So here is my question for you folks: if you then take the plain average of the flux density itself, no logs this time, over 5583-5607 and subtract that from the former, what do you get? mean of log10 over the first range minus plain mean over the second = -7.41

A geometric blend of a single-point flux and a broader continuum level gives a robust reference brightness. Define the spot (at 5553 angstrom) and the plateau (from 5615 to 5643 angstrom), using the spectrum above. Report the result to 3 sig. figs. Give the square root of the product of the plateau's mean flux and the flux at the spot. 9.40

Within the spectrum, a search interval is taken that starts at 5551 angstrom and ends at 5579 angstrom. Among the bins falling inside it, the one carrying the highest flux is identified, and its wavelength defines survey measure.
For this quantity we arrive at 5553 angstrom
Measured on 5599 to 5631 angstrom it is 5609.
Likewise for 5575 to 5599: 5581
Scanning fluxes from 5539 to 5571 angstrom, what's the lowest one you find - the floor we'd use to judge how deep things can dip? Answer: 8.924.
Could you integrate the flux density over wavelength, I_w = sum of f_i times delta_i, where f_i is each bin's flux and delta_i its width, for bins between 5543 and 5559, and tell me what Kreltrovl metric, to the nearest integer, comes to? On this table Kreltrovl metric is 154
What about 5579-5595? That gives 134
